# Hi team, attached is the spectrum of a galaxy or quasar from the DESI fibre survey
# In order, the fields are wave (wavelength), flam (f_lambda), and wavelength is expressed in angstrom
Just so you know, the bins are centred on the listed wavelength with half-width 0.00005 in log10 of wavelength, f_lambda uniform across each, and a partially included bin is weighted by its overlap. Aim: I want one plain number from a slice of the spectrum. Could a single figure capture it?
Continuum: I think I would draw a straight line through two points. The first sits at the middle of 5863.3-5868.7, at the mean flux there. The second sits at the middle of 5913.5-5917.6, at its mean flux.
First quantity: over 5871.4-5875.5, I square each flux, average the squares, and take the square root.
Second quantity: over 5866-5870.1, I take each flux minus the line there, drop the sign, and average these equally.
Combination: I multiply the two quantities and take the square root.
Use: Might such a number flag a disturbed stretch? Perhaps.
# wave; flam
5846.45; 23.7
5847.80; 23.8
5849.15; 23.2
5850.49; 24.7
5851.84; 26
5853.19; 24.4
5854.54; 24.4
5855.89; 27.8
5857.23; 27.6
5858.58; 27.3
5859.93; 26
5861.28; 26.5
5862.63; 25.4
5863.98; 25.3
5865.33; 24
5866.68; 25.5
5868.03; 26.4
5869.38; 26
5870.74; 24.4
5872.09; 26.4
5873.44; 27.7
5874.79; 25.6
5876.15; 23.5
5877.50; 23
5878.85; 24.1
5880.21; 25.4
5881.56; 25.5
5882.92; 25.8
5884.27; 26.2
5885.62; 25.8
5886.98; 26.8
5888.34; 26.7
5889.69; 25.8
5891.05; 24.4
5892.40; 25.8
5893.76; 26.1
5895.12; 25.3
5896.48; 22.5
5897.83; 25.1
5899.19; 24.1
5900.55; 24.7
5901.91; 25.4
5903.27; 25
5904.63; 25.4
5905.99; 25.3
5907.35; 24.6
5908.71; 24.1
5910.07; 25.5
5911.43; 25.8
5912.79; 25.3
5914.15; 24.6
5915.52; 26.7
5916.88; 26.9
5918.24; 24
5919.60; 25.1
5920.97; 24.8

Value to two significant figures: 4.1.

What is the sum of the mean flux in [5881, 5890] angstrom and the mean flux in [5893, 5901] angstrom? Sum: 50.7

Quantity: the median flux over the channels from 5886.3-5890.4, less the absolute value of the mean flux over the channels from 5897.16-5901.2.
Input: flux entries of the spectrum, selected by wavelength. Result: 2.1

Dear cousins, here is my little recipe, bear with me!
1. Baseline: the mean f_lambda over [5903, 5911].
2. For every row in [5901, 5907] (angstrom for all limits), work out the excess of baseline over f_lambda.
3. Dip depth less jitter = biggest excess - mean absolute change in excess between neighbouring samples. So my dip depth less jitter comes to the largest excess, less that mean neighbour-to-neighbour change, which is -0.3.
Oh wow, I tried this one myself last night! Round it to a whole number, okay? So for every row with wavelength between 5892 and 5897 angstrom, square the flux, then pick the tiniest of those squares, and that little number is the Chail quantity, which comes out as 506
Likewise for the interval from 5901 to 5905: 625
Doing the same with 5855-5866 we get 576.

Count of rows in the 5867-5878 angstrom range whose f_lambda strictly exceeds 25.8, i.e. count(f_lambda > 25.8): 4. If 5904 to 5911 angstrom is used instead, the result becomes 0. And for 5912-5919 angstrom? 2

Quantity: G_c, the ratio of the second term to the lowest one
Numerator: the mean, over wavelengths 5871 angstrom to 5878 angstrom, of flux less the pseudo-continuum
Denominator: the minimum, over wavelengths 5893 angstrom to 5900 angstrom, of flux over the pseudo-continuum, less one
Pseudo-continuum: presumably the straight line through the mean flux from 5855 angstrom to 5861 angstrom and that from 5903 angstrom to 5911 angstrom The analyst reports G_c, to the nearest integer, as 10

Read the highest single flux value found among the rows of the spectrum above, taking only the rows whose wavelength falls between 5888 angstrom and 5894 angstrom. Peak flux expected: 26.7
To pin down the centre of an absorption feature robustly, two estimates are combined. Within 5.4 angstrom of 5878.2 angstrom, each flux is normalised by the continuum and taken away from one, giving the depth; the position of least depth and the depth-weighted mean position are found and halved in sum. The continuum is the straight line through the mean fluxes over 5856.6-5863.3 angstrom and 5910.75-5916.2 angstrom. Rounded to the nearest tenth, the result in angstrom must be 5876.0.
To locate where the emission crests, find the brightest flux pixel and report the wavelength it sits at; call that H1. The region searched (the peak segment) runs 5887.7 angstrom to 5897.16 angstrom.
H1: 5888.34 angstrom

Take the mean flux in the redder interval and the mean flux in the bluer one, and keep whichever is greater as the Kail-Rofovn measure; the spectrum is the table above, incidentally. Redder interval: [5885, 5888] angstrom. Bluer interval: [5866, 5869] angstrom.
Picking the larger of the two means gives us 26.3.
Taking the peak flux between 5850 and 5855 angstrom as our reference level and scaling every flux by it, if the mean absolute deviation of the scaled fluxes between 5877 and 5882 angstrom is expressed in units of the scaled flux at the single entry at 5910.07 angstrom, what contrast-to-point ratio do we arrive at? 0.037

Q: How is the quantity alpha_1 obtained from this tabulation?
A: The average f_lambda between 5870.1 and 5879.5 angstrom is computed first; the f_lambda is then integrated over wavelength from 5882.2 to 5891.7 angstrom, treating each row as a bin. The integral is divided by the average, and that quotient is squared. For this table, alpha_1 97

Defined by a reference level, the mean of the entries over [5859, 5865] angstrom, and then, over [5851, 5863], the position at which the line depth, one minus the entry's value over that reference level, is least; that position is 5855.89 angstrom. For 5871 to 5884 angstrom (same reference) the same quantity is 5873.44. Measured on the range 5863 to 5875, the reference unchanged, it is 5873.44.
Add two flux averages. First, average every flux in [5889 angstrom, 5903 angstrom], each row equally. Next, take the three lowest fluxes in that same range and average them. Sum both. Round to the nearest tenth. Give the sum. 48.6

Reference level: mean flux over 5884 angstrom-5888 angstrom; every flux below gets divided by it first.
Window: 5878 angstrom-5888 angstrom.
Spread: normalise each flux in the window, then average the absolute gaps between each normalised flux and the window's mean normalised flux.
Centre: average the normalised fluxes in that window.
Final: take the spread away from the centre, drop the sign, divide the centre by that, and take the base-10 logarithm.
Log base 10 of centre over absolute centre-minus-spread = 0.0096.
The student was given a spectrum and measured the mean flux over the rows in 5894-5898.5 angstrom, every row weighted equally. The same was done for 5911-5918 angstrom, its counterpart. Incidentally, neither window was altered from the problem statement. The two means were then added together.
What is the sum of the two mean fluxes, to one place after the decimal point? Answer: 50.2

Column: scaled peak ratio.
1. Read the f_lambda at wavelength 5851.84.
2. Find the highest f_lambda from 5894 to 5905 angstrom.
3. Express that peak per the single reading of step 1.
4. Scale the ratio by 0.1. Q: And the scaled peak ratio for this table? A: 0.098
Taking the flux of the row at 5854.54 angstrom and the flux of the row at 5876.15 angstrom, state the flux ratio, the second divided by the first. 0.96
